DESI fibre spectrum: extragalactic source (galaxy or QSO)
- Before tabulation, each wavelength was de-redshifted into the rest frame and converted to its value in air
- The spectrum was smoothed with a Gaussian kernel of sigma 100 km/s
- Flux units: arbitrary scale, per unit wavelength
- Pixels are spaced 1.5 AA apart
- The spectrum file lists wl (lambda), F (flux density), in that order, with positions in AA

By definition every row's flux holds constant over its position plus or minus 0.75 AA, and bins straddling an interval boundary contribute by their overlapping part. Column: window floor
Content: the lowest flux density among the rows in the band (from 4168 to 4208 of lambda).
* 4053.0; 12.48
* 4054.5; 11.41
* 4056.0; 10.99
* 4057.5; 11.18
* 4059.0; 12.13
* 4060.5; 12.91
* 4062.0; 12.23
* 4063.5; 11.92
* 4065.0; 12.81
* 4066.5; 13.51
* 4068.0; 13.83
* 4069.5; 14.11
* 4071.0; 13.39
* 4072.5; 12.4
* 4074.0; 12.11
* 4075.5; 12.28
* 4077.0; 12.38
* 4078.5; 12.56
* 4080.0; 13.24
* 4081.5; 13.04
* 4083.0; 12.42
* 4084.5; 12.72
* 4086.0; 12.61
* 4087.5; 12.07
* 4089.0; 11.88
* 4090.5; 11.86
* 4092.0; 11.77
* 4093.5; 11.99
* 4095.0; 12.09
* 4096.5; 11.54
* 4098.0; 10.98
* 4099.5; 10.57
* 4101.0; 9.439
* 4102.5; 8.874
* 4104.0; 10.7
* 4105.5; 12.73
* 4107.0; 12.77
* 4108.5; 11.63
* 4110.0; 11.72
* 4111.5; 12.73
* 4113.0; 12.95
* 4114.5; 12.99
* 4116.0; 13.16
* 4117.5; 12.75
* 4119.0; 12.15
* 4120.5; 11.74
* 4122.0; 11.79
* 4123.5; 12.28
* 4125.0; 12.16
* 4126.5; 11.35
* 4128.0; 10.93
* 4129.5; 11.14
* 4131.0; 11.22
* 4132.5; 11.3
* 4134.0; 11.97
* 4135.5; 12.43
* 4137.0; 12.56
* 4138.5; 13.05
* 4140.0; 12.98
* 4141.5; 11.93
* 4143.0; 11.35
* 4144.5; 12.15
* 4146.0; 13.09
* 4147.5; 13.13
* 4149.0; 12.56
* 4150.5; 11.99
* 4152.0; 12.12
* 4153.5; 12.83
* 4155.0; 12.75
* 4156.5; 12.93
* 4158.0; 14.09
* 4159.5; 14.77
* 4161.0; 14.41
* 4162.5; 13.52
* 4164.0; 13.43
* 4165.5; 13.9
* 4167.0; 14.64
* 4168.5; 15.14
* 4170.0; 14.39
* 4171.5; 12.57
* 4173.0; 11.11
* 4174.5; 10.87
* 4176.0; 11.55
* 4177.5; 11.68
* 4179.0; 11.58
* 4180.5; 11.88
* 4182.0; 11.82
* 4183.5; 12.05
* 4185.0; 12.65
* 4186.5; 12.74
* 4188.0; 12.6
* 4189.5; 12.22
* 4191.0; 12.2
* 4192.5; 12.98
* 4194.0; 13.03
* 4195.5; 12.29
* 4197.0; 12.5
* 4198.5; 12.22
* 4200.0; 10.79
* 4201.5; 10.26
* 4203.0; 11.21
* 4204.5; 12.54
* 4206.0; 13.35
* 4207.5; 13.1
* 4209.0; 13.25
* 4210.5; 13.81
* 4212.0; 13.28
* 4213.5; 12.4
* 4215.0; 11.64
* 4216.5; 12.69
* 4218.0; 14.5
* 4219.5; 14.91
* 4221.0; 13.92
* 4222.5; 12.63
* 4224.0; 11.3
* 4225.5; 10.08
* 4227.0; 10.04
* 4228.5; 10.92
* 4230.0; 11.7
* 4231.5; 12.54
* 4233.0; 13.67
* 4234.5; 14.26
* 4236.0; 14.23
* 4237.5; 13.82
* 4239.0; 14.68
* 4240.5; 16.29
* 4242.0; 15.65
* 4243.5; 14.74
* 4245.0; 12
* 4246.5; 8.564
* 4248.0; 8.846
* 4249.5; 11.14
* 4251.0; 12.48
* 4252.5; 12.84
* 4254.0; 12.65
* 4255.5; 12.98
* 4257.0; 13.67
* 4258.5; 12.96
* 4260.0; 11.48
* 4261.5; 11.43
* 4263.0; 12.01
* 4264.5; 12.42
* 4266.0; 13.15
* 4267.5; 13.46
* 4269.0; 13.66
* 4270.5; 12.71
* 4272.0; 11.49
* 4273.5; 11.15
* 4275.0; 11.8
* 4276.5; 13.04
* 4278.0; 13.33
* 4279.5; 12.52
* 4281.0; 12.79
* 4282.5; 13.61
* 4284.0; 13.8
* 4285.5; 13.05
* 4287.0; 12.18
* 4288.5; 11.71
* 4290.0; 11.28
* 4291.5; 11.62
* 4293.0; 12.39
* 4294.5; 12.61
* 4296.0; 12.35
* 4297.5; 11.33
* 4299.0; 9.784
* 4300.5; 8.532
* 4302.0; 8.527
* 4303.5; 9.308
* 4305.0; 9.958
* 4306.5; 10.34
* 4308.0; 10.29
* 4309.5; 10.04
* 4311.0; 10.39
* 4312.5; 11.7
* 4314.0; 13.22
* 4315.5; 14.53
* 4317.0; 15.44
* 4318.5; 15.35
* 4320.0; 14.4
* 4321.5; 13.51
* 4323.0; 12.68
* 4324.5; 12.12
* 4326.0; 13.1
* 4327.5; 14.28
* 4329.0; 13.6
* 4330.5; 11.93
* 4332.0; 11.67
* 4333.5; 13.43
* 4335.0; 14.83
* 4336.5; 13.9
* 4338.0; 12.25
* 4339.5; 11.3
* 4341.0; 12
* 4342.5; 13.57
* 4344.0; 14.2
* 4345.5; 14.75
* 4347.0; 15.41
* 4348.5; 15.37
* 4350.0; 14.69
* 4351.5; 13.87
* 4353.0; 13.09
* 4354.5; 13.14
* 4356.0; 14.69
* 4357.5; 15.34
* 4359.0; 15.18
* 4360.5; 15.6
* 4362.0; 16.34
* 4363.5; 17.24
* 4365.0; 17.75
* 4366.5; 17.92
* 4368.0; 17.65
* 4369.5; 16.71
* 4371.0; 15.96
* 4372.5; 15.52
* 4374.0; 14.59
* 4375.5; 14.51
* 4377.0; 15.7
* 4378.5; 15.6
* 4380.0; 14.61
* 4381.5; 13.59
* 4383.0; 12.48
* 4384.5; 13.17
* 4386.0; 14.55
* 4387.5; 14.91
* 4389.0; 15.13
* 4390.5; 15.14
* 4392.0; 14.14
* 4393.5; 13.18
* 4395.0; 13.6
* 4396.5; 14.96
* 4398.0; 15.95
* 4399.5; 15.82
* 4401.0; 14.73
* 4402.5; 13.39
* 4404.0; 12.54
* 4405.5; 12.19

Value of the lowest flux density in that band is 10.26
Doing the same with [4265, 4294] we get 11.15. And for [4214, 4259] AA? 8.564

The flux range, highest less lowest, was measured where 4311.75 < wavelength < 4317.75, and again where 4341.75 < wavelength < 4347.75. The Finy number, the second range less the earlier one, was -1.9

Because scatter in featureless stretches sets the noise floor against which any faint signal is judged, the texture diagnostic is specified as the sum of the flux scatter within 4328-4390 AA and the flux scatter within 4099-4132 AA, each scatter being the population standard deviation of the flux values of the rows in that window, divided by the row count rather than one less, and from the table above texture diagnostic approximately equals 2.7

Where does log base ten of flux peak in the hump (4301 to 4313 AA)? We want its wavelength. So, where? 4312.5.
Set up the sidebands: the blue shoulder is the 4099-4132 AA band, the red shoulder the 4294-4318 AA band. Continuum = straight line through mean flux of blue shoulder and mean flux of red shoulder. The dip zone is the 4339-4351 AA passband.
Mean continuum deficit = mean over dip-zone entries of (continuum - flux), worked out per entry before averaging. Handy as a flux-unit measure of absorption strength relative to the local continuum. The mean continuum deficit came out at -2.9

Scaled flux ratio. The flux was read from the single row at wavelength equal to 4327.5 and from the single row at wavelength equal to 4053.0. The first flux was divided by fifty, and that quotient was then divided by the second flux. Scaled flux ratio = 0.0229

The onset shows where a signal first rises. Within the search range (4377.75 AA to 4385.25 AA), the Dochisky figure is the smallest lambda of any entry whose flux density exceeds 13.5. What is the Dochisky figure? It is 4378.5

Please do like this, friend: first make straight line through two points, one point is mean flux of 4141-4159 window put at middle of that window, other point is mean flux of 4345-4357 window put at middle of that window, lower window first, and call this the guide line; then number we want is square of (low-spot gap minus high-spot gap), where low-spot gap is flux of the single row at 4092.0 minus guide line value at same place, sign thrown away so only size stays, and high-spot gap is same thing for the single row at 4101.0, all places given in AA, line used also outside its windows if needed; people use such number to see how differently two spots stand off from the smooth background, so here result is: 5.8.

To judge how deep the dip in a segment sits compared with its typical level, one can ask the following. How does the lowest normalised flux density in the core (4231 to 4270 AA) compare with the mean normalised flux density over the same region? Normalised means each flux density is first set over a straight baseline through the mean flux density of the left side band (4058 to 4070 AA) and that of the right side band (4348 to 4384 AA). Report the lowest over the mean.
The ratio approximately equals 0.66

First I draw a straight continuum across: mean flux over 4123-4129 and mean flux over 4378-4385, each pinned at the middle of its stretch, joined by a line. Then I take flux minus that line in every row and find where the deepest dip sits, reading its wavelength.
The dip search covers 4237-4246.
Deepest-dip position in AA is 4245.0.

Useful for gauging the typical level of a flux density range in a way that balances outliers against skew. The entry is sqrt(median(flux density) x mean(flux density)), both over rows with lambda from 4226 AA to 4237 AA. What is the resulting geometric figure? 12.5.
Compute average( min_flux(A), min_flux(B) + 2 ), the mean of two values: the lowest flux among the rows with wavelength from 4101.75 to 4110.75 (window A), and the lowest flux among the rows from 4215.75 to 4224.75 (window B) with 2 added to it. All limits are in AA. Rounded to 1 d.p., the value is 11.1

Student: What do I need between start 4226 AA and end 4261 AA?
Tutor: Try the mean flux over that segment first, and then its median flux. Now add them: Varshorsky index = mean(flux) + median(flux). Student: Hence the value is 25.5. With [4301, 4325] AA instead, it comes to 23.9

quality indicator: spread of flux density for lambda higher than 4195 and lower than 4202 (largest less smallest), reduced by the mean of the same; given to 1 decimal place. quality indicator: -9.4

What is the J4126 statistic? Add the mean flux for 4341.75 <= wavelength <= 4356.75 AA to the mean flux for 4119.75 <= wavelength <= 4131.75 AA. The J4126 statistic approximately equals 26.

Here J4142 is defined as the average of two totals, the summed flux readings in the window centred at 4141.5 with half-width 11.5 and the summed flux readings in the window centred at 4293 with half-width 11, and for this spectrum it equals 178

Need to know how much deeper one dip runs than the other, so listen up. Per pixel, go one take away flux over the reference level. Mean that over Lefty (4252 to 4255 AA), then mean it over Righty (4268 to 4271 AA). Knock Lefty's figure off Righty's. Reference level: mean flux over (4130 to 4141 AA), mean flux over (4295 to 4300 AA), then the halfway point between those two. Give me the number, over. -0.04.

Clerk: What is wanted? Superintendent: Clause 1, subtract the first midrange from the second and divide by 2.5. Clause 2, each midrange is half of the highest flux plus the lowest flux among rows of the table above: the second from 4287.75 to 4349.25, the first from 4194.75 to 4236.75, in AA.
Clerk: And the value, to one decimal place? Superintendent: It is -0.2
